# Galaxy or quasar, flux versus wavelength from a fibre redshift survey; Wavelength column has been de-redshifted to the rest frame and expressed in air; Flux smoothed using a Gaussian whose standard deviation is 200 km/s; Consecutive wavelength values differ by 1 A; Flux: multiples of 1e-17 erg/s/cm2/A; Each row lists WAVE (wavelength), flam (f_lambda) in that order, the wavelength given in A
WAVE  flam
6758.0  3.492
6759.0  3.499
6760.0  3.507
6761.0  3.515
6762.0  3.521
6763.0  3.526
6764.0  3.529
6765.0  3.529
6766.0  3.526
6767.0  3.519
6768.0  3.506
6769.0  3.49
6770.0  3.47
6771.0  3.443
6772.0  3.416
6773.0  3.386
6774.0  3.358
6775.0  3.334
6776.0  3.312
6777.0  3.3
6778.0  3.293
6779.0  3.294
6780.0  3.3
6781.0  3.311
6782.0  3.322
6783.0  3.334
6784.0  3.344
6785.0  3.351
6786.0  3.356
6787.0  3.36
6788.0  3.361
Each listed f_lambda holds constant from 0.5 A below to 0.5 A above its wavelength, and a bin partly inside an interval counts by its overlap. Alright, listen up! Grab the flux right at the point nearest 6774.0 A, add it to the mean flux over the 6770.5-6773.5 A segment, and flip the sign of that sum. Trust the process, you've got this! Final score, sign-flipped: -6.77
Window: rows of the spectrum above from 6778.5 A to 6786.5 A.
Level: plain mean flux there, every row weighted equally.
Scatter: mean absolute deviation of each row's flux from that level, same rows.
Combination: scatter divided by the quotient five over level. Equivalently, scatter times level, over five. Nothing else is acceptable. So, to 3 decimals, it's 0.013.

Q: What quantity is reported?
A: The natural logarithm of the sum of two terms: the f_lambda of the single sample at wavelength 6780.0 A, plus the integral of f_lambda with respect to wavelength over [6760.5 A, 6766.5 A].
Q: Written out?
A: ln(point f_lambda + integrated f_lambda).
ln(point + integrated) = 3.20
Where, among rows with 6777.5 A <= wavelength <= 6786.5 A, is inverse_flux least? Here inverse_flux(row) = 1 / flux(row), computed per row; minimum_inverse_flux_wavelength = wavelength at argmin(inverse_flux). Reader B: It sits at 6786.0 A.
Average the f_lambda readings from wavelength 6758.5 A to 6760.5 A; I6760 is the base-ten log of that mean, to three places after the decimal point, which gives 0.544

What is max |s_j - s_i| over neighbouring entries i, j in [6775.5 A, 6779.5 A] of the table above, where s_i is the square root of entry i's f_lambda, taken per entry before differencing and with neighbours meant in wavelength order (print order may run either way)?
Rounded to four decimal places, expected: 0.0033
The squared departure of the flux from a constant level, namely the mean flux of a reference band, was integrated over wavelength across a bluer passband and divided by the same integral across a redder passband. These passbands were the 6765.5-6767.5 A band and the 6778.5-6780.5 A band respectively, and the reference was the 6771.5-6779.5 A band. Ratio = 22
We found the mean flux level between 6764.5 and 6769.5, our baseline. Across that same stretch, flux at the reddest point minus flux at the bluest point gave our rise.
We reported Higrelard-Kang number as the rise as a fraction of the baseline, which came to -0.01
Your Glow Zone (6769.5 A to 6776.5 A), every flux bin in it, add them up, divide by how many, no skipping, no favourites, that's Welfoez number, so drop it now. 3.39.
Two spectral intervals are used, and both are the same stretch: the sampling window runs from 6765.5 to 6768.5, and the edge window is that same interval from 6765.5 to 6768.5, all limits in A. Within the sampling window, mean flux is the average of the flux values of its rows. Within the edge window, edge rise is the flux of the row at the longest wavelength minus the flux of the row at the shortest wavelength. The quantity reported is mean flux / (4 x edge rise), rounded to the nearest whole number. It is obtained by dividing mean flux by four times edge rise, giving -44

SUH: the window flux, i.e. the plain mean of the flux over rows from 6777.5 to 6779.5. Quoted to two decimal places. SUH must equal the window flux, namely 3.29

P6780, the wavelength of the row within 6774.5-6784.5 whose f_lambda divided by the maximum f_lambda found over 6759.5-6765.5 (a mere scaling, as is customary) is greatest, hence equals 6784.0 A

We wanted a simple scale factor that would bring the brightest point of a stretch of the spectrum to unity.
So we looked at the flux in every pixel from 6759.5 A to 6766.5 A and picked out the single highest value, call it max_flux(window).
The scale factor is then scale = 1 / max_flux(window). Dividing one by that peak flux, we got 0.2834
